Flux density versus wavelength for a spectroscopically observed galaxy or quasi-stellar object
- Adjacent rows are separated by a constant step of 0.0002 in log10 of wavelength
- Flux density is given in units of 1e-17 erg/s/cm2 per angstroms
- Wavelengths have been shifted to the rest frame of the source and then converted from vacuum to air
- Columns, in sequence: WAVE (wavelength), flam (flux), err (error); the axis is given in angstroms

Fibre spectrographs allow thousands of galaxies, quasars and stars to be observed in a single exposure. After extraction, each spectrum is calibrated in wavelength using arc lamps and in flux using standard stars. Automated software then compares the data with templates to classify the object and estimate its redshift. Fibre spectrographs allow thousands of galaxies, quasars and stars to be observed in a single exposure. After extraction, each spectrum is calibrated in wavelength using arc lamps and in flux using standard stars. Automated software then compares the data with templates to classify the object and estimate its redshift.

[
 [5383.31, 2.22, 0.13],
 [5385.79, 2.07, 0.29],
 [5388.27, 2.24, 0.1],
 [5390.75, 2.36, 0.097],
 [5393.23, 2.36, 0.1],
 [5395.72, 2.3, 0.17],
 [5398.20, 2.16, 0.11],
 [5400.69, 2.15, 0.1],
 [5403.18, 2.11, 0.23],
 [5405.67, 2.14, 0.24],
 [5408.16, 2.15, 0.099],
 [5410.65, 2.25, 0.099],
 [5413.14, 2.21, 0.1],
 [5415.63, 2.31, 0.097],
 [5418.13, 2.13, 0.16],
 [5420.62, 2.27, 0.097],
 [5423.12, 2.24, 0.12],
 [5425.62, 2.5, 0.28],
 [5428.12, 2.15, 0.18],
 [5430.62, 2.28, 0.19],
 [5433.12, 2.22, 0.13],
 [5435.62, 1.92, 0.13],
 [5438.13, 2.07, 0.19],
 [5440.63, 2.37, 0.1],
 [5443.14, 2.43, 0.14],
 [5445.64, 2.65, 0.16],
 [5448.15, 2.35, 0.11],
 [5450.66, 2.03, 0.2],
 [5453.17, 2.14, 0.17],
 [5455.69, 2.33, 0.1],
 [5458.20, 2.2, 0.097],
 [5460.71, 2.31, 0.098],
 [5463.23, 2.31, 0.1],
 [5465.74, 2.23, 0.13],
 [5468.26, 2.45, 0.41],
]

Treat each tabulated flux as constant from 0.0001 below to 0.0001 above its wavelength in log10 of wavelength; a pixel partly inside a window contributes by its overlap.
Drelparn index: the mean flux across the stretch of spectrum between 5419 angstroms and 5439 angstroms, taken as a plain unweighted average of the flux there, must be 2.21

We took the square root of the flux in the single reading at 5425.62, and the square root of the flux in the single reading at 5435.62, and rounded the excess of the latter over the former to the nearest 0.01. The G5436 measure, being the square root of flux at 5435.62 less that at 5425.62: -0.20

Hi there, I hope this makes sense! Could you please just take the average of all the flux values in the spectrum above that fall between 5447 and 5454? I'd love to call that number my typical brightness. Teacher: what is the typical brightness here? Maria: 2.17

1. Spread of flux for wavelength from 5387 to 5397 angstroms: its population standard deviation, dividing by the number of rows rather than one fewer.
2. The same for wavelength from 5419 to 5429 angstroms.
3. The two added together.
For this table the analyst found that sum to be 0.179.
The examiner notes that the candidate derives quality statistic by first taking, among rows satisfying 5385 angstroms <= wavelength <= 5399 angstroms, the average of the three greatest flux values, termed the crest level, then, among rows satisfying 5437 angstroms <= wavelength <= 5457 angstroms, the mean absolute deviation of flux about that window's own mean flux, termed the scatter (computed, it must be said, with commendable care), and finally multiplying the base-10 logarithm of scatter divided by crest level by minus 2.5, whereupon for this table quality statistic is 2.90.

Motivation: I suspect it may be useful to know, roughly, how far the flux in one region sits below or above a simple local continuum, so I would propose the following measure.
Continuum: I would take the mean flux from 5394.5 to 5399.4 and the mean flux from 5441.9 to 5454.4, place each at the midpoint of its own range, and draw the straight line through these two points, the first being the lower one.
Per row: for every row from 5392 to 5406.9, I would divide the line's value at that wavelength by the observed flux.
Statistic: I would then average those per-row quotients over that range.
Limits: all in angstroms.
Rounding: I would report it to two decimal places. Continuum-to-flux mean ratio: 1.02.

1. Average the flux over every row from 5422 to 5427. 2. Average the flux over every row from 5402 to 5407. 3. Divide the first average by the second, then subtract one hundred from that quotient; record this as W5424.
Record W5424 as -98.9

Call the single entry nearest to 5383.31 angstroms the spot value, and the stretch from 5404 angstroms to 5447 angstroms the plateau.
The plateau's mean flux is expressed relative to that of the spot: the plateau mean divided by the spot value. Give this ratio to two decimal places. 1.01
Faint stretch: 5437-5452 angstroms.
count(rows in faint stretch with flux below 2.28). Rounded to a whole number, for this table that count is 2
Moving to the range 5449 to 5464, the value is 3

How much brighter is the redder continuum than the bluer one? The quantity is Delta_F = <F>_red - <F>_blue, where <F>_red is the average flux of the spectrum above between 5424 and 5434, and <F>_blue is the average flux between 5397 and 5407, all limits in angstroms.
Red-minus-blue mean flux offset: 0.15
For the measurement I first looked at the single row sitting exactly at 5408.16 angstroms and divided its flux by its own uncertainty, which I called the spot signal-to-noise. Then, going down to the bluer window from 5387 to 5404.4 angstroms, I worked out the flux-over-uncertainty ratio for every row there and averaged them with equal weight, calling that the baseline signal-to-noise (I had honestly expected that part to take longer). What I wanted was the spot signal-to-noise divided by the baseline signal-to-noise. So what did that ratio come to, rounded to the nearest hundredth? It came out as 1.13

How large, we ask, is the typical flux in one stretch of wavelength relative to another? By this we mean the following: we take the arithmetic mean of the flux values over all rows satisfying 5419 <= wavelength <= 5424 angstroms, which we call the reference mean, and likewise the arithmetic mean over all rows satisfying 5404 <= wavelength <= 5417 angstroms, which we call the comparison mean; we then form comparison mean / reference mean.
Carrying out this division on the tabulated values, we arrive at 0.98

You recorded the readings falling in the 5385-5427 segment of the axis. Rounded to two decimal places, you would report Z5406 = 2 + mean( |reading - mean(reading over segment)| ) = 2.09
